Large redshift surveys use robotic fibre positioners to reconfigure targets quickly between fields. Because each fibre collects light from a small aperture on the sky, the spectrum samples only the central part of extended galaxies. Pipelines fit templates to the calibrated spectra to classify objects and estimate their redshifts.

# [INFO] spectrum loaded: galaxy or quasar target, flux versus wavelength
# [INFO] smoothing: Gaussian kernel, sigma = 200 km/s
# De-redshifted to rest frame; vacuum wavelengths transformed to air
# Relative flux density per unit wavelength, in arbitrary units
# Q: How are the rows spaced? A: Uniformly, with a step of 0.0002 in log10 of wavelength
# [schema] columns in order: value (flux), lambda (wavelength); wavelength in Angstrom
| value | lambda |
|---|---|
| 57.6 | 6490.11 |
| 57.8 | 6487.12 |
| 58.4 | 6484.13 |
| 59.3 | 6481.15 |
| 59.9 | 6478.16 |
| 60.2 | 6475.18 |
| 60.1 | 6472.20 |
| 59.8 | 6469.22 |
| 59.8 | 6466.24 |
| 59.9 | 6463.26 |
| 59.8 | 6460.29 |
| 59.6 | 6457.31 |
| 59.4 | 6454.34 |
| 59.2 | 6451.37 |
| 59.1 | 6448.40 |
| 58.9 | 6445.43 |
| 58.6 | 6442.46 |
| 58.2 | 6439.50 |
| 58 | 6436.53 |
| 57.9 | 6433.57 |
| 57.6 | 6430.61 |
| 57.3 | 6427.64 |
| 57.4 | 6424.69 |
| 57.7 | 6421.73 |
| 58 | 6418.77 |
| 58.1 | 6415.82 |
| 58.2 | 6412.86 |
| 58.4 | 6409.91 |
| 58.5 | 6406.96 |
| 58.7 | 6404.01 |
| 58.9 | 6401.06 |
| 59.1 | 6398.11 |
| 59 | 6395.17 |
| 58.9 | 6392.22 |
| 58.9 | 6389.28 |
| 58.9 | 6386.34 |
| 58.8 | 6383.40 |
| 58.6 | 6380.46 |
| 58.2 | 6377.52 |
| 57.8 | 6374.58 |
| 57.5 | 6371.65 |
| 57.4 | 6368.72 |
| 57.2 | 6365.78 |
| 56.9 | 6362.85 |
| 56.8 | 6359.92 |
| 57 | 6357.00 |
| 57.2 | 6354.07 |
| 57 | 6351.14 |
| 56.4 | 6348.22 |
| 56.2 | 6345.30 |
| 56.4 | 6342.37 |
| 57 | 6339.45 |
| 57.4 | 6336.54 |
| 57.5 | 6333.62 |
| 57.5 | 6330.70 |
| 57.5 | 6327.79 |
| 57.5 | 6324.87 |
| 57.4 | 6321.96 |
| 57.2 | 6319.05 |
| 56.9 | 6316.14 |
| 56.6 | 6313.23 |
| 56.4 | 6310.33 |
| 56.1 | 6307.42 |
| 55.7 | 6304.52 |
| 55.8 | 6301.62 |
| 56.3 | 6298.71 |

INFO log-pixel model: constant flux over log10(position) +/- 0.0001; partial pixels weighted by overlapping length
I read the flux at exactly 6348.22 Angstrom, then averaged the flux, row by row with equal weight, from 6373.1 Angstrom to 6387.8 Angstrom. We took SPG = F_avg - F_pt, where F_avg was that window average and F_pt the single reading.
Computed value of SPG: 2.1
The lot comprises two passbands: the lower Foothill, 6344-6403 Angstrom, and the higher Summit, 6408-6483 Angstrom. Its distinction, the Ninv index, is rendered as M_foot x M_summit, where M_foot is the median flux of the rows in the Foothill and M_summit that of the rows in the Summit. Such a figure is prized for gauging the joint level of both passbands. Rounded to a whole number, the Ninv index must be 3396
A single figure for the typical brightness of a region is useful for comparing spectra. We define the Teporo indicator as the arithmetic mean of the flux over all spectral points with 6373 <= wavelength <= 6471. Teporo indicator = 58.6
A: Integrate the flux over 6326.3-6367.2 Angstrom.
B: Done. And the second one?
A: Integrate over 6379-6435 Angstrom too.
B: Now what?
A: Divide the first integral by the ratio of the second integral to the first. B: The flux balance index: 1663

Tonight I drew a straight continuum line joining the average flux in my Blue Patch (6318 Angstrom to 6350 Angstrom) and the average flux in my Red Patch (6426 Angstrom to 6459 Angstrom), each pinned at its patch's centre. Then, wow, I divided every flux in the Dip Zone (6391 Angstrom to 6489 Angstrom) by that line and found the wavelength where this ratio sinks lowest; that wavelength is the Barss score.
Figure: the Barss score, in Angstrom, 6487.12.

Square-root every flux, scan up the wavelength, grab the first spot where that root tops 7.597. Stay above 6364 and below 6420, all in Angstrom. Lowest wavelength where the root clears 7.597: 6374.58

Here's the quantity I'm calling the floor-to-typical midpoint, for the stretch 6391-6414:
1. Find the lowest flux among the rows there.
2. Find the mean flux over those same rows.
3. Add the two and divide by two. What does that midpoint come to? 58.5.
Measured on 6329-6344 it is 56.8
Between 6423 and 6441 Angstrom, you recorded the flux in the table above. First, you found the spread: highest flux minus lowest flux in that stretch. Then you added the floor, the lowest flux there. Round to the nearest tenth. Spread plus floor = 58.2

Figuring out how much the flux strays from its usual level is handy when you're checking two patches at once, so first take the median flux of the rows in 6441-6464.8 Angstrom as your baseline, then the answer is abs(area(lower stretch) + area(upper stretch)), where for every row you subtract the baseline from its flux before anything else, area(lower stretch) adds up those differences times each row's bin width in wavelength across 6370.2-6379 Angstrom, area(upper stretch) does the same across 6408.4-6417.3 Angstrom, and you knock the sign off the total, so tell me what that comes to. 22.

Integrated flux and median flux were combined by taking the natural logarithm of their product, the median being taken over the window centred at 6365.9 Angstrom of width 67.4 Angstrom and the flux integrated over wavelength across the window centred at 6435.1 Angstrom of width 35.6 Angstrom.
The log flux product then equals 11.7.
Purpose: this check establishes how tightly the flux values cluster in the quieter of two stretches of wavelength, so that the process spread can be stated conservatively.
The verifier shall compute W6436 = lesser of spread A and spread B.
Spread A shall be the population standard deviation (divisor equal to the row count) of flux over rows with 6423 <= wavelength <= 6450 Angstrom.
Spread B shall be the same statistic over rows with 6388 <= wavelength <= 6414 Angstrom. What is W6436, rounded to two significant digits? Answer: 0.29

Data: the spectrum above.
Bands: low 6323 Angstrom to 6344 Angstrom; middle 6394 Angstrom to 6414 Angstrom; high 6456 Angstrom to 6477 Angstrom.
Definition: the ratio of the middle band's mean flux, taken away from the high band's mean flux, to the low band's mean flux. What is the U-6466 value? 0.021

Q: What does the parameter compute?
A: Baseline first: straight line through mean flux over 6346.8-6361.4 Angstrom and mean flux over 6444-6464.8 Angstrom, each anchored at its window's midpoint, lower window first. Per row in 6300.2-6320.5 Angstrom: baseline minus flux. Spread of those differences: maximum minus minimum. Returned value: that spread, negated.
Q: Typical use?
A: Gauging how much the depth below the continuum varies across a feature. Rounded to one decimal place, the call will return -1.1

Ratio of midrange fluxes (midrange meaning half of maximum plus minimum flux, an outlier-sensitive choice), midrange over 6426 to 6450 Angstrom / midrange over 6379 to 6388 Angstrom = 0.99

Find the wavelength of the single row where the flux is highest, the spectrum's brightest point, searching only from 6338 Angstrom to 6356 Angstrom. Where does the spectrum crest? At 6354.07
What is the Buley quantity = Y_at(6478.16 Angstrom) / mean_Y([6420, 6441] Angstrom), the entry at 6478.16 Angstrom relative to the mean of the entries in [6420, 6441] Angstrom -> 1.04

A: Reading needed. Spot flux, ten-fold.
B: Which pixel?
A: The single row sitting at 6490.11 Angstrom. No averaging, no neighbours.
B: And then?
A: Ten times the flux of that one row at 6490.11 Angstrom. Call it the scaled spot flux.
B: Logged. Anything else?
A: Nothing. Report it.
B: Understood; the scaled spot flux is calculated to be 576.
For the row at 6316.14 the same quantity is 569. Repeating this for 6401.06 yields 589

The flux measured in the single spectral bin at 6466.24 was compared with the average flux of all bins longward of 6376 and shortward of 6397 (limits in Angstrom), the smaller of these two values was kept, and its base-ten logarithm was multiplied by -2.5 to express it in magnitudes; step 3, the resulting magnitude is -4.42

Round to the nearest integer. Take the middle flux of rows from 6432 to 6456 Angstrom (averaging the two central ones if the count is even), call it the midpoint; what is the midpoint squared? 3452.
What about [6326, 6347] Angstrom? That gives 3295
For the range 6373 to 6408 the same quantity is 3463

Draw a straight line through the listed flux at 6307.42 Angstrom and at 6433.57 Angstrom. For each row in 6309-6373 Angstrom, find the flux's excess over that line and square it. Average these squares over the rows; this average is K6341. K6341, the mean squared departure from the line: 0.4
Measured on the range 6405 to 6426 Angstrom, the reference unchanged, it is 0.4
